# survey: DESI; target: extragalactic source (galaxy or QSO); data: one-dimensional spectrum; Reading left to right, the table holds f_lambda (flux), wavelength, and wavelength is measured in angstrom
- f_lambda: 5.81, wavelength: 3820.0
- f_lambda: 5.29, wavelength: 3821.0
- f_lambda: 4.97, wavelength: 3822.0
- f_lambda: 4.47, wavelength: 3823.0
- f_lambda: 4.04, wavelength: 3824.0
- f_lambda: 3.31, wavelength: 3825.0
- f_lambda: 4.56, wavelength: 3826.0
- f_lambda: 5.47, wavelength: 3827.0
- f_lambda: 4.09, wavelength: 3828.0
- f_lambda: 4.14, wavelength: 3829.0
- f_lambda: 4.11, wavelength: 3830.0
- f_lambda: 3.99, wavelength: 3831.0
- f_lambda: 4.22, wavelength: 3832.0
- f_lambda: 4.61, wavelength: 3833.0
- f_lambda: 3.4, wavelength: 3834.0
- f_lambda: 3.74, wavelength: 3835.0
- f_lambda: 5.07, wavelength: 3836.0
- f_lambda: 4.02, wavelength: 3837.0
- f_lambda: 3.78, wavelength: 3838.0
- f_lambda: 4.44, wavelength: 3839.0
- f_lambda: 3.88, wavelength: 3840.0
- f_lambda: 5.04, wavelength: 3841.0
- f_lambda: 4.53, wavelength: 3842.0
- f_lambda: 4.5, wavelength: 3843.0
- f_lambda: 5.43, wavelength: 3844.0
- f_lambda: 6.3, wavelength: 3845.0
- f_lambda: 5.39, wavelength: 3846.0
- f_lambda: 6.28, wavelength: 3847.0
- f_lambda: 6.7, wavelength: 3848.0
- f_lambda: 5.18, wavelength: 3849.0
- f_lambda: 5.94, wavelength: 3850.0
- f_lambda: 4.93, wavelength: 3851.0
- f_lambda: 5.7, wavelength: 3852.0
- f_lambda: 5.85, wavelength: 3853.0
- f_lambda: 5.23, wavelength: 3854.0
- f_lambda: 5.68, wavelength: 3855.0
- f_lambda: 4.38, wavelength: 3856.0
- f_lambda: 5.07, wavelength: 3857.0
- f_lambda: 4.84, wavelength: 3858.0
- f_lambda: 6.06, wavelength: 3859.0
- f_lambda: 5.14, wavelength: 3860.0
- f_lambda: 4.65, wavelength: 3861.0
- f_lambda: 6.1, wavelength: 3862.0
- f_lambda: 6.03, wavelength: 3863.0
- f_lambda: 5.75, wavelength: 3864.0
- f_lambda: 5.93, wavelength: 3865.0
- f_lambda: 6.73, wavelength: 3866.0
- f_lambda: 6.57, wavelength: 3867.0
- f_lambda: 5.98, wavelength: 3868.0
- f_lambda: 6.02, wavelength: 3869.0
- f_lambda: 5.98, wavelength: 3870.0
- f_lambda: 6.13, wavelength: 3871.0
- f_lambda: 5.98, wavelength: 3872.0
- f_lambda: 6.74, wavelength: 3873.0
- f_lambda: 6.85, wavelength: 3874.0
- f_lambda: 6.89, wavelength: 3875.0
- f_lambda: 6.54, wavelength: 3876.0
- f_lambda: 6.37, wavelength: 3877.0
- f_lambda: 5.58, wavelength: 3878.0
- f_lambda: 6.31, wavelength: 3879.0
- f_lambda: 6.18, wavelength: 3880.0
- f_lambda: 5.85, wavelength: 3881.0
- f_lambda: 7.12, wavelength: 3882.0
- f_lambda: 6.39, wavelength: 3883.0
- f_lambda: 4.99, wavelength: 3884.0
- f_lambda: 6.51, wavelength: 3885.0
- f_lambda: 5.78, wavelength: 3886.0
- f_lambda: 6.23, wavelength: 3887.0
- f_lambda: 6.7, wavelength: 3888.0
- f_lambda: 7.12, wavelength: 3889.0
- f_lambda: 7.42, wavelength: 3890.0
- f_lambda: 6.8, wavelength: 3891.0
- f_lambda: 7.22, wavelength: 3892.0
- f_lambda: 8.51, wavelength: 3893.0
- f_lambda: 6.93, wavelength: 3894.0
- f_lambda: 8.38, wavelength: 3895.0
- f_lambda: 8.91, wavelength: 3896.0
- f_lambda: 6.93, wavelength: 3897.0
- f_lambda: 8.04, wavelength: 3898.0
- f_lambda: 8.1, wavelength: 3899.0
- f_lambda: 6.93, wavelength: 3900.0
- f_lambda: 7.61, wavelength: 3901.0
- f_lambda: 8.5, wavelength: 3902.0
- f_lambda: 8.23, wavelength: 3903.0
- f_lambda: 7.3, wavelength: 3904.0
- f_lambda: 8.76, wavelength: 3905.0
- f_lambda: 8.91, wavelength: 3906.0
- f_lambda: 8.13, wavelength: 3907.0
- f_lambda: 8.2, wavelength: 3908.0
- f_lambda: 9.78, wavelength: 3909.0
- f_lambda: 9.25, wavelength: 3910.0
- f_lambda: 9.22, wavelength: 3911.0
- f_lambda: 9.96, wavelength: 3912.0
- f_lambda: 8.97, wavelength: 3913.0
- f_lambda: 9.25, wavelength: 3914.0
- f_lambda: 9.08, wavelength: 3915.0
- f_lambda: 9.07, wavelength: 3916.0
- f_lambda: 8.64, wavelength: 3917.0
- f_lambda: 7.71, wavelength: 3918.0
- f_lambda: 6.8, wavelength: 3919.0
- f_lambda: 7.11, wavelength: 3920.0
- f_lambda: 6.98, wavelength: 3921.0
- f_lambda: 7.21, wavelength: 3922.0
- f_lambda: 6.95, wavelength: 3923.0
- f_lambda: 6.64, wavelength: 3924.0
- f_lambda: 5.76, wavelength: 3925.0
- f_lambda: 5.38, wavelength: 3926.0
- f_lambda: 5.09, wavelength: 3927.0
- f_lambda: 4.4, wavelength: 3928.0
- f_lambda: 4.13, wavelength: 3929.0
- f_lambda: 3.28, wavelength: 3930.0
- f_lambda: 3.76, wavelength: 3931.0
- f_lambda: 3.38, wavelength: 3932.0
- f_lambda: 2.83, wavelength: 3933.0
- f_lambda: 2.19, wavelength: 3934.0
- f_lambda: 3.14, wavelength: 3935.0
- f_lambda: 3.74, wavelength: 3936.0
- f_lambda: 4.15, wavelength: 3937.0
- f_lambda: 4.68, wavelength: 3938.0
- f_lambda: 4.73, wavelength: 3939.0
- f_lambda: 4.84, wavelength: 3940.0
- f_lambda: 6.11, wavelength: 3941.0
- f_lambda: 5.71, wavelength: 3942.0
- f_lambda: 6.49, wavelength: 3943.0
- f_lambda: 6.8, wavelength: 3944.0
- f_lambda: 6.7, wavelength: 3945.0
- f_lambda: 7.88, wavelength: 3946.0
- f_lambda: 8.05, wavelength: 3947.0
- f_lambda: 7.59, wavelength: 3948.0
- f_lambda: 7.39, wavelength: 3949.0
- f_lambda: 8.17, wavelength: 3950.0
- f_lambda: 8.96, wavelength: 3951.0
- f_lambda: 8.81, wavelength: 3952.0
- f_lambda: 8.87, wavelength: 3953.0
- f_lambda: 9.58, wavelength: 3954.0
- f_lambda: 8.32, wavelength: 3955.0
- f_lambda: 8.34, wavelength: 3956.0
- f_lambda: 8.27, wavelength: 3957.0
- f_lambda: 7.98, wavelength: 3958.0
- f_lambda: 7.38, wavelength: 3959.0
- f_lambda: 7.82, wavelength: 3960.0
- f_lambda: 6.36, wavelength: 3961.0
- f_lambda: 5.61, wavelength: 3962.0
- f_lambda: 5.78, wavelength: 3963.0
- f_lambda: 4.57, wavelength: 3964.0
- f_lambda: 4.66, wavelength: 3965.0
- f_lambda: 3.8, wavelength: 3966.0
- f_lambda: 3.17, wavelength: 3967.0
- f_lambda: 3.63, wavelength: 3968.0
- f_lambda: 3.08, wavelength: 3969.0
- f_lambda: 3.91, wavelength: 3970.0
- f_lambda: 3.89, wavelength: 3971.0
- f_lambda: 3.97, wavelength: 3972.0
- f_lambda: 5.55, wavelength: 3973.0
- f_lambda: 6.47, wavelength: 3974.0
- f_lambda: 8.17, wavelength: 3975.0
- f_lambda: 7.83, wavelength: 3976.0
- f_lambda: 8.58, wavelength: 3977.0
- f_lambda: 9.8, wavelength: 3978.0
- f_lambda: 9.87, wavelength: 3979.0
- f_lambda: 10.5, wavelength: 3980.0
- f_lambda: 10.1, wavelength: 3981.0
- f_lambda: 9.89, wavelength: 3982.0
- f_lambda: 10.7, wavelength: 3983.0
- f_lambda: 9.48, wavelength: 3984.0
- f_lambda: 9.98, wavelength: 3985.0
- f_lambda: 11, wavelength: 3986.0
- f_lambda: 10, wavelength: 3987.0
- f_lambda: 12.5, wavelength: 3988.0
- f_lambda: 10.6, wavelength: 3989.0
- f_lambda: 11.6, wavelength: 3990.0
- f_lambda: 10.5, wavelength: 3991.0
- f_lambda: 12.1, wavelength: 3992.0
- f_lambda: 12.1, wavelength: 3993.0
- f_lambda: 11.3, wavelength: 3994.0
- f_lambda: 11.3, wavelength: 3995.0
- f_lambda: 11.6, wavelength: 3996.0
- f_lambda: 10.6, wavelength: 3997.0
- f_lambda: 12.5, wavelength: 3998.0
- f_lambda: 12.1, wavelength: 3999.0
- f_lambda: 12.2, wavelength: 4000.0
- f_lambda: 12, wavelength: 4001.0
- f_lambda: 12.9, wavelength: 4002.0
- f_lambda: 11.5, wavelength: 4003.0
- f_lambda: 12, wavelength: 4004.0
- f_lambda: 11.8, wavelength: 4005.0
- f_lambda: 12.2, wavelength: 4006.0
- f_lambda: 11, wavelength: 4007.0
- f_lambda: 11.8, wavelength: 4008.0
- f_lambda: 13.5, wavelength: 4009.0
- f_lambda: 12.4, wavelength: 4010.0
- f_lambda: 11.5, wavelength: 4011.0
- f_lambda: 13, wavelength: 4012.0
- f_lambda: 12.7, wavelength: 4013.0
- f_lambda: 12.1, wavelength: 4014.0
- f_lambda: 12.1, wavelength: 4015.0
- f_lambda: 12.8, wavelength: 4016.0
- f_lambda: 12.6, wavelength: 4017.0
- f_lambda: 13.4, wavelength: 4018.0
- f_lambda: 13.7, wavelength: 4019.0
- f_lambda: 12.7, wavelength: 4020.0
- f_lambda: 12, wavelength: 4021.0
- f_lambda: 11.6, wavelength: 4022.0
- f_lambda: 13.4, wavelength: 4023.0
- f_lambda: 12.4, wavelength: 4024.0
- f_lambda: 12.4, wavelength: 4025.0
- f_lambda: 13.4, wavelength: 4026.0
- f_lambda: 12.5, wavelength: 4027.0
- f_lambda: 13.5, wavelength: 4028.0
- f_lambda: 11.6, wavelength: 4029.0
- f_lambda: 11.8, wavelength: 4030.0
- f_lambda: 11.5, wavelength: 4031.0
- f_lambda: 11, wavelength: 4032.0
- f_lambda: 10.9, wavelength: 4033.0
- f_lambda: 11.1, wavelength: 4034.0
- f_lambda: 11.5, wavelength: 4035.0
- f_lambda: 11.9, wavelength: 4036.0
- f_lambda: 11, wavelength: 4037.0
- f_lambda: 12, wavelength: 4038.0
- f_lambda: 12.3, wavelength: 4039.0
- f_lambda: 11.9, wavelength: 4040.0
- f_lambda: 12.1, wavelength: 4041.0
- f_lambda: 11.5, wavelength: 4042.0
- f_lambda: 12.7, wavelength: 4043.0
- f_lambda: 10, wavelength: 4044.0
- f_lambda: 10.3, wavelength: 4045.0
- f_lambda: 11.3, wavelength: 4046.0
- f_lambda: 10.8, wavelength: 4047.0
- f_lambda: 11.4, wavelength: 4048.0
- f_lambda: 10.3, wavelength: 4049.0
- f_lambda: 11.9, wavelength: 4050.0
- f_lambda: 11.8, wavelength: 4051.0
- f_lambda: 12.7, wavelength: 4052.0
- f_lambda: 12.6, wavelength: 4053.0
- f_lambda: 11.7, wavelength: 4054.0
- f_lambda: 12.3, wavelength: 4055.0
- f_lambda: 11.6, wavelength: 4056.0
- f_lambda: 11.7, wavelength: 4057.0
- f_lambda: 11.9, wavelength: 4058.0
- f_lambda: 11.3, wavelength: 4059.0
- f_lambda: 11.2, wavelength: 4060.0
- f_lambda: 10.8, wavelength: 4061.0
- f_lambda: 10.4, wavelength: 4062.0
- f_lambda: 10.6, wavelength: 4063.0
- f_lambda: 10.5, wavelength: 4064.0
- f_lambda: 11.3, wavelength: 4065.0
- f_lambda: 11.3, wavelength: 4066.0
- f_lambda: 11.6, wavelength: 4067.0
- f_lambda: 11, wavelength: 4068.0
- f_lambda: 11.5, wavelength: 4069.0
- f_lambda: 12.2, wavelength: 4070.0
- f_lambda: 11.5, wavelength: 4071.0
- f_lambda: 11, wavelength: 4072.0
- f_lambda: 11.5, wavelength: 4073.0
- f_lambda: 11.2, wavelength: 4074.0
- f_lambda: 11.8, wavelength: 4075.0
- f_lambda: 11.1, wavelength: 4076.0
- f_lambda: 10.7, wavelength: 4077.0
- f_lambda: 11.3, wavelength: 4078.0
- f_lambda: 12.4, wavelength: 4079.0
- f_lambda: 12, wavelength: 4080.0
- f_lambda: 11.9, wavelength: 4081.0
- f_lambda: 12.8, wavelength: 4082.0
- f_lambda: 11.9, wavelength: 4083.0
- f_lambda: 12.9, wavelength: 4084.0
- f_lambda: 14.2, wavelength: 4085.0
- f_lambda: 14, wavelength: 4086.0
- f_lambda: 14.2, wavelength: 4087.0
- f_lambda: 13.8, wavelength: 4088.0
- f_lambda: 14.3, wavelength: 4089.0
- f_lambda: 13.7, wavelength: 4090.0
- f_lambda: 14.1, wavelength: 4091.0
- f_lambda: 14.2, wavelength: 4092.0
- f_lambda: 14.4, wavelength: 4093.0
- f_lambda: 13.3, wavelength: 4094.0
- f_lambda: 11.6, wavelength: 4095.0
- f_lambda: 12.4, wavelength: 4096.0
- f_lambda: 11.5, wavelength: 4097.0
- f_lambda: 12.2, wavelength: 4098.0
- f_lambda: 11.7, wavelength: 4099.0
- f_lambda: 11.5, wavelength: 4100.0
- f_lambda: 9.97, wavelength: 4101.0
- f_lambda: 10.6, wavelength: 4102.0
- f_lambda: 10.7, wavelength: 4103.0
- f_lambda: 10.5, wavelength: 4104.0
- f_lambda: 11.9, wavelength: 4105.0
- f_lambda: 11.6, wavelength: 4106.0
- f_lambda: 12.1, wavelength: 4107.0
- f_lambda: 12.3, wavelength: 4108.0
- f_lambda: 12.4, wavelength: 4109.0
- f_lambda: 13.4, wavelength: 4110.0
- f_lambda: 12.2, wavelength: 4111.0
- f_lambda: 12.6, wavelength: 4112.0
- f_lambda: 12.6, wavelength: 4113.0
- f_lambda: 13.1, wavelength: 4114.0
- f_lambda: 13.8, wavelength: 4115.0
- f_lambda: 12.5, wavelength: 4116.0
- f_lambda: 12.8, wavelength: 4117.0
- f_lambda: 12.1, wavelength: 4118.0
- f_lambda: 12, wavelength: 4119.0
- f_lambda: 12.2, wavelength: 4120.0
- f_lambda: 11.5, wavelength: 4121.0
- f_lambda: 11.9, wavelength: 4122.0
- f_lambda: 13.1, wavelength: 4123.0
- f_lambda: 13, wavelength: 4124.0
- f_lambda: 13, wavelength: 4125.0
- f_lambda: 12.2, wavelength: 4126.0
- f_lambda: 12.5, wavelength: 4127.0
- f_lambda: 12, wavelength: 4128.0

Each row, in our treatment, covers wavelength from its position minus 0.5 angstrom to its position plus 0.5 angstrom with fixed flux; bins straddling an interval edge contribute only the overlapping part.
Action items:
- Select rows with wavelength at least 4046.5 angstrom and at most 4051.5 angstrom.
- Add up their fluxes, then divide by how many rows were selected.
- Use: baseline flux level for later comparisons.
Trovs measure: 11.2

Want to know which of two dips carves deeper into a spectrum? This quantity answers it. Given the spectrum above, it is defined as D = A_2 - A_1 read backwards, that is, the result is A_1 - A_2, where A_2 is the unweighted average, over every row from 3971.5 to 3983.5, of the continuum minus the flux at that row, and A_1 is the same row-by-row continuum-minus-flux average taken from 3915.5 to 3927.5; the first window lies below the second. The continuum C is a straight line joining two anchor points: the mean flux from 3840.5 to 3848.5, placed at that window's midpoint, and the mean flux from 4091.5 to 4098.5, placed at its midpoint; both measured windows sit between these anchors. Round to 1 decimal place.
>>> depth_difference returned -0.1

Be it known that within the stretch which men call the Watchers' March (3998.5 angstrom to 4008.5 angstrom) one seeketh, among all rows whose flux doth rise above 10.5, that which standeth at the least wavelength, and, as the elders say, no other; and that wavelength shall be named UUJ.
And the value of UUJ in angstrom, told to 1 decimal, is 3999.0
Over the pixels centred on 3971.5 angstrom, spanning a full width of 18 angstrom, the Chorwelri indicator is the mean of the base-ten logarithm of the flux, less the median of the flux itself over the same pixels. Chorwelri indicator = -4.4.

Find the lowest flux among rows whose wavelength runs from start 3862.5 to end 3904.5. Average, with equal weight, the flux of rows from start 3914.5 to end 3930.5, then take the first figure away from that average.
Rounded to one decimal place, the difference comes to 1.5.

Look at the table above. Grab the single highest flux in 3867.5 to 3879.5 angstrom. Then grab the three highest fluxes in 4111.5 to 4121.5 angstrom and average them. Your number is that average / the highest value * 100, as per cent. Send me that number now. 192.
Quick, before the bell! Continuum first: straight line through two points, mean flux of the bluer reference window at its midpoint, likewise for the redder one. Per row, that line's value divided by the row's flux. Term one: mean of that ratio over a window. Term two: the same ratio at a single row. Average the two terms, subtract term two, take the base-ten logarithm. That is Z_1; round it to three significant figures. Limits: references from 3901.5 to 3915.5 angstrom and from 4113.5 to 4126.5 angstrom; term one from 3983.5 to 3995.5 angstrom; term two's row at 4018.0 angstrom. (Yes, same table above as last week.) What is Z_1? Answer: -1.18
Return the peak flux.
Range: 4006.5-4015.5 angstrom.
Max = 13.5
